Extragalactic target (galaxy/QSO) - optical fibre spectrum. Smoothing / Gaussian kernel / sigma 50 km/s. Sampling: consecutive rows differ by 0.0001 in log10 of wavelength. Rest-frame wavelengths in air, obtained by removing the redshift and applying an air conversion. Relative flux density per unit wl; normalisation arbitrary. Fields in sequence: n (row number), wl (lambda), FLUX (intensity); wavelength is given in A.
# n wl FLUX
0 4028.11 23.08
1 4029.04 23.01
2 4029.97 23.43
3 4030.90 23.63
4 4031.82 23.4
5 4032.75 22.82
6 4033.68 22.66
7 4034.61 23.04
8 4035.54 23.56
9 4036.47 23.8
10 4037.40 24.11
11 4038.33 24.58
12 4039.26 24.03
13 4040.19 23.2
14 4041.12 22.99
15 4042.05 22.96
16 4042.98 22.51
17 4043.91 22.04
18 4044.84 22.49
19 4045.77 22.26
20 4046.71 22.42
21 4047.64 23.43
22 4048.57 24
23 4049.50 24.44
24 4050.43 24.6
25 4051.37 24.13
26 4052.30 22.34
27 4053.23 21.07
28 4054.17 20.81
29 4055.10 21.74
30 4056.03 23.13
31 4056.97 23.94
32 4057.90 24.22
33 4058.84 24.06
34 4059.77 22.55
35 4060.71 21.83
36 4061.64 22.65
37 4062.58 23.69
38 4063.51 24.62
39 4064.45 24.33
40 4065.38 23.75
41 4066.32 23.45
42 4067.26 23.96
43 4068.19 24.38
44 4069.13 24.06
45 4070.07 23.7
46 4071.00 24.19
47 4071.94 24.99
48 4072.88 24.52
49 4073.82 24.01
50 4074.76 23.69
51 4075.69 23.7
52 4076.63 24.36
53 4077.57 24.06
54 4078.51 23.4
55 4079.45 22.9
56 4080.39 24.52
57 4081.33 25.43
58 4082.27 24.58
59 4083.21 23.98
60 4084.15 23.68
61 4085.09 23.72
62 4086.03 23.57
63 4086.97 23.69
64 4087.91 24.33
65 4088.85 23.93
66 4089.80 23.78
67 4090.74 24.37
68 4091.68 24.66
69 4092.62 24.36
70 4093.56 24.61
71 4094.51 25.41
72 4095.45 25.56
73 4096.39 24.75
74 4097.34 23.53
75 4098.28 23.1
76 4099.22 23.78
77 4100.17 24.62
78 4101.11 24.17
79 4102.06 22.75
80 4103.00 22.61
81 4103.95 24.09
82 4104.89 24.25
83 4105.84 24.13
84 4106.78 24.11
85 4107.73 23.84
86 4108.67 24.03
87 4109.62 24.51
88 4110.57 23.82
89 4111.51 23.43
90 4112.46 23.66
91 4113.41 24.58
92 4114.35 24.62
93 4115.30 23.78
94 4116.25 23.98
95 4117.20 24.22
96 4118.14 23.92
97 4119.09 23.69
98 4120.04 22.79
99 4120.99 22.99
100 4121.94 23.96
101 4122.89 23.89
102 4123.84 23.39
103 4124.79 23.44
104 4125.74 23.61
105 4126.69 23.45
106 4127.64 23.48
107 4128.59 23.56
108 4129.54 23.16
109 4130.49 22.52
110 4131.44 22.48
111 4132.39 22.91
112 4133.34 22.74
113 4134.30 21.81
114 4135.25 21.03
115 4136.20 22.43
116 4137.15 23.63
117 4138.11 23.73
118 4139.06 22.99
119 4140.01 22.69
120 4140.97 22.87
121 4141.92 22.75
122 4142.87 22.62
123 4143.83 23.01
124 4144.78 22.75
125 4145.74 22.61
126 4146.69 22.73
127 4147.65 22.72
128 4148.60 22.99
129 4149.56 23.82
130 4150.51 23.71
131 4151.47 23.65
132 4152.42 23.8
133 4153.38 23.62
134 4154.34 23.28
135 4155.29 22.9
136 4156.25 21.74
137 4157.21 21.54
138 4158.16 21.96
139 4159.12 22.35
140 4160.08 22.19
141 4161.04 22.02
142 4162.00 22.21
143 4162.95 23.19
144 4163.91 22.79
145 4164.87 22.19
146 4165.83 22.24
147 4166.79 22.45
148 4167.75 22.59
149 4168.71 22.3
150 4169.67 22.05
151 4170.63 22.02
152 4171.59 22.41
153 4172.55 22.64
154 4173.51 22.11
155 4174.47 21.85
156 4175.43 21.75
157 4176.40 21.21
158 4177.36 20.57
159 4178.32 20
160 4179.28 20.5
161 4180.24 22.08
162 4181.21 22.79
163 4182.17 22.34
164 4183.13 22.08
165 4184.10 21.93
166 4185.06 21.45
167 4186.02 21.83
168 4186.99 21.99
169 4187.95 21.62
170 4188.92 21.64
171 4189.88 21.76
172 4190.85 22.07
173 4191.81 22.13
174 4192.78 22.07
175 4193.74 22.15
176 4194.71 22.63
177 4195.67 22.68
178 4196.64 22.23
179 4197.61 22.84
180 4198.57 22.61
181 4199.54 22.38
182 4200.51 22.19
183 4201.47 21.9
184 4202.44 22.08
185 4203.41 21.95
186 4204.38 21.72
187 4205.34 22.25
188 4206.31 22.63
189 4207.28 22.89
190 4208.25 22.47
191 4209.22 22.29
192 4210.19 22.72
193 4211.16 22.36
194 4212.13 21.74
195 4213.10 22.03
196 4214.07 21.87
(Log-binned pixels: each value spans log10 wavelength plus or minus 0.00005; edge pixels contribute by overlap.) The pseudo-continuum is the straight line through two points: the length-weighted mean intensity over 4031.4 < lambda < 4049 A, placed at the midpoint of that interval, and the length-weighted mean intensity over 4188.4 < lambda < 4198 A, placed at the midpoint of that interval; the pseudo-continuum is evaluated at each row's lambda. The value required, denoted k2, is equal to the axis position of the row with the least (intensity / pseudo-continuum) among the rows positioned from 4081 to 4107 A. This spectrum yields 4103.00 A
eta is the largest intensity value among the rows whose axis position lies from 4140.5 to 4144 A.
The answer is 23.01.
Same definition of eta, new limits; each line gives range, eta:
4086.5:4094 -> 24.66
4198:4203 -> 22.61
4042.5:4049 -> 24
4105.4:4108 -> 24.13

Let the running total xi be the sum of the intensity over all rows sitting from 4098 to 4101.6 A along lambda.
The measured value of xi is 95.7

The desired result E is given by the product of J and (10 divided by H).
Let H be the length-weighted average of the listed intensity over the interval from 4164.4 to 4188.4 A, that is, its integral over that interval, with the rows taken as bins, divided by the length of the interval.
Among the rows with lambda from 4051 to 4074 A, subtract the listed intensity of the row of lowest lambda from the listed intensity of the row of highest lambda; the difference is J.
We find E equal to -0.1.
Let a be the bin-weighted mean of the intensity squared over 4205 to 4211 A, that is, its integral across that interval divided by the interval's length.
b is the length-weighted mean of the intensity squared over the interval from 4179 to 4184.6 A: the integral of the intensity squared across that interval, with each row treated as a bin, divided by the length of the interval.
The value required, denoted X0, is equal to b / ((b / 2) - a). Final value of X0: -1.8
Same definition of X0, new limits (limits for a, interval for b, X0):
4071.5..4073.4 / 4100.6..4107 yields -1.7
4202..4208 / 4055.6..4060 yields -2.6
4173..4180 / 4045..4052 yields -3.2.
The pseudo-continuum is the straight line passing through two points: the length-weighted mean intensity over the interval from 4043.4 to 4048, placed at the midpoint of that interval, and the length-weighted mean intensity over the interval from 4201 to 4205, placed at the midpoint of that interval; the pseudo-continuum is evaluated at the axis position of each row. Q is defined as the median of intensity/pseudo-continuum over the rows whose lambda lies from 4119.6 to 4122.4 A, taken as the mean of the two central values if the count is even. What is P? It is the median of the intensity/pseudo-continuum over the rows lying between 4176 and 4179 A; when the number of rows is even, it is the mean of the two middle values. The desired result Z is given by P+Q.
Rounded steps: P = 0.93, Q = 1.03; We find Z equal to 1.97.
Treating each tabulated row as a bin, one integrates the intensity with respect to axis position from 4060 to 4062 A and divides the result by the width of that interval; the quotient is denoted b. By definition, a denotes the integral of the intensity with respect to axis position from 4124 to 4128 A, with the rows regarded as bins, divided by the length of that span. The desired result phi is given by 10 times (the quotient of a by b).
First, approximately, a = 23.5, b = 22.3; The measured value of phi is 10.55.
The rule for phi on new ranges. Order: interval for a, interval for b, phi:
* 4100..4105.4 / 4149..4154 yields 10.01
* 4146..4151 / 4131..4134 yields 10.25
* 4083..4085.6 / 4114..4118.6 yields 9.87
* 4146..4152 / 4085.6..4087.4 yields 9.85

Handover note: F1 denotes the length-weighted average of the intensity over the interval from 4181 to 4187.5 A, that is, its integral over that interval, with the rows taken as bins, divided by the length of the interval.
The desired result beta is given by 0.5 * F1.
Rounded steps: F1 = 22.0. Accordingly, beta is 11.0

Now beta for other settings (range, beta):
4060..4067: 11.7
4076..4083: 12.1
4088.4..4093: 12.1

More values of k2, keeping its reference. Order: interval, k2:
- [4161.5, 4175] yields 4174.47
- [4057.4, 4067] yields 4060.71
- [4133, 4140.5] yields 4135.25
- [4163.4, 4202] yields 4178.32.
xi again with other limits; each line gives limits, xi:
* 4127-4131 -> 92.7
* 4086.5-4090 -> 95.7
